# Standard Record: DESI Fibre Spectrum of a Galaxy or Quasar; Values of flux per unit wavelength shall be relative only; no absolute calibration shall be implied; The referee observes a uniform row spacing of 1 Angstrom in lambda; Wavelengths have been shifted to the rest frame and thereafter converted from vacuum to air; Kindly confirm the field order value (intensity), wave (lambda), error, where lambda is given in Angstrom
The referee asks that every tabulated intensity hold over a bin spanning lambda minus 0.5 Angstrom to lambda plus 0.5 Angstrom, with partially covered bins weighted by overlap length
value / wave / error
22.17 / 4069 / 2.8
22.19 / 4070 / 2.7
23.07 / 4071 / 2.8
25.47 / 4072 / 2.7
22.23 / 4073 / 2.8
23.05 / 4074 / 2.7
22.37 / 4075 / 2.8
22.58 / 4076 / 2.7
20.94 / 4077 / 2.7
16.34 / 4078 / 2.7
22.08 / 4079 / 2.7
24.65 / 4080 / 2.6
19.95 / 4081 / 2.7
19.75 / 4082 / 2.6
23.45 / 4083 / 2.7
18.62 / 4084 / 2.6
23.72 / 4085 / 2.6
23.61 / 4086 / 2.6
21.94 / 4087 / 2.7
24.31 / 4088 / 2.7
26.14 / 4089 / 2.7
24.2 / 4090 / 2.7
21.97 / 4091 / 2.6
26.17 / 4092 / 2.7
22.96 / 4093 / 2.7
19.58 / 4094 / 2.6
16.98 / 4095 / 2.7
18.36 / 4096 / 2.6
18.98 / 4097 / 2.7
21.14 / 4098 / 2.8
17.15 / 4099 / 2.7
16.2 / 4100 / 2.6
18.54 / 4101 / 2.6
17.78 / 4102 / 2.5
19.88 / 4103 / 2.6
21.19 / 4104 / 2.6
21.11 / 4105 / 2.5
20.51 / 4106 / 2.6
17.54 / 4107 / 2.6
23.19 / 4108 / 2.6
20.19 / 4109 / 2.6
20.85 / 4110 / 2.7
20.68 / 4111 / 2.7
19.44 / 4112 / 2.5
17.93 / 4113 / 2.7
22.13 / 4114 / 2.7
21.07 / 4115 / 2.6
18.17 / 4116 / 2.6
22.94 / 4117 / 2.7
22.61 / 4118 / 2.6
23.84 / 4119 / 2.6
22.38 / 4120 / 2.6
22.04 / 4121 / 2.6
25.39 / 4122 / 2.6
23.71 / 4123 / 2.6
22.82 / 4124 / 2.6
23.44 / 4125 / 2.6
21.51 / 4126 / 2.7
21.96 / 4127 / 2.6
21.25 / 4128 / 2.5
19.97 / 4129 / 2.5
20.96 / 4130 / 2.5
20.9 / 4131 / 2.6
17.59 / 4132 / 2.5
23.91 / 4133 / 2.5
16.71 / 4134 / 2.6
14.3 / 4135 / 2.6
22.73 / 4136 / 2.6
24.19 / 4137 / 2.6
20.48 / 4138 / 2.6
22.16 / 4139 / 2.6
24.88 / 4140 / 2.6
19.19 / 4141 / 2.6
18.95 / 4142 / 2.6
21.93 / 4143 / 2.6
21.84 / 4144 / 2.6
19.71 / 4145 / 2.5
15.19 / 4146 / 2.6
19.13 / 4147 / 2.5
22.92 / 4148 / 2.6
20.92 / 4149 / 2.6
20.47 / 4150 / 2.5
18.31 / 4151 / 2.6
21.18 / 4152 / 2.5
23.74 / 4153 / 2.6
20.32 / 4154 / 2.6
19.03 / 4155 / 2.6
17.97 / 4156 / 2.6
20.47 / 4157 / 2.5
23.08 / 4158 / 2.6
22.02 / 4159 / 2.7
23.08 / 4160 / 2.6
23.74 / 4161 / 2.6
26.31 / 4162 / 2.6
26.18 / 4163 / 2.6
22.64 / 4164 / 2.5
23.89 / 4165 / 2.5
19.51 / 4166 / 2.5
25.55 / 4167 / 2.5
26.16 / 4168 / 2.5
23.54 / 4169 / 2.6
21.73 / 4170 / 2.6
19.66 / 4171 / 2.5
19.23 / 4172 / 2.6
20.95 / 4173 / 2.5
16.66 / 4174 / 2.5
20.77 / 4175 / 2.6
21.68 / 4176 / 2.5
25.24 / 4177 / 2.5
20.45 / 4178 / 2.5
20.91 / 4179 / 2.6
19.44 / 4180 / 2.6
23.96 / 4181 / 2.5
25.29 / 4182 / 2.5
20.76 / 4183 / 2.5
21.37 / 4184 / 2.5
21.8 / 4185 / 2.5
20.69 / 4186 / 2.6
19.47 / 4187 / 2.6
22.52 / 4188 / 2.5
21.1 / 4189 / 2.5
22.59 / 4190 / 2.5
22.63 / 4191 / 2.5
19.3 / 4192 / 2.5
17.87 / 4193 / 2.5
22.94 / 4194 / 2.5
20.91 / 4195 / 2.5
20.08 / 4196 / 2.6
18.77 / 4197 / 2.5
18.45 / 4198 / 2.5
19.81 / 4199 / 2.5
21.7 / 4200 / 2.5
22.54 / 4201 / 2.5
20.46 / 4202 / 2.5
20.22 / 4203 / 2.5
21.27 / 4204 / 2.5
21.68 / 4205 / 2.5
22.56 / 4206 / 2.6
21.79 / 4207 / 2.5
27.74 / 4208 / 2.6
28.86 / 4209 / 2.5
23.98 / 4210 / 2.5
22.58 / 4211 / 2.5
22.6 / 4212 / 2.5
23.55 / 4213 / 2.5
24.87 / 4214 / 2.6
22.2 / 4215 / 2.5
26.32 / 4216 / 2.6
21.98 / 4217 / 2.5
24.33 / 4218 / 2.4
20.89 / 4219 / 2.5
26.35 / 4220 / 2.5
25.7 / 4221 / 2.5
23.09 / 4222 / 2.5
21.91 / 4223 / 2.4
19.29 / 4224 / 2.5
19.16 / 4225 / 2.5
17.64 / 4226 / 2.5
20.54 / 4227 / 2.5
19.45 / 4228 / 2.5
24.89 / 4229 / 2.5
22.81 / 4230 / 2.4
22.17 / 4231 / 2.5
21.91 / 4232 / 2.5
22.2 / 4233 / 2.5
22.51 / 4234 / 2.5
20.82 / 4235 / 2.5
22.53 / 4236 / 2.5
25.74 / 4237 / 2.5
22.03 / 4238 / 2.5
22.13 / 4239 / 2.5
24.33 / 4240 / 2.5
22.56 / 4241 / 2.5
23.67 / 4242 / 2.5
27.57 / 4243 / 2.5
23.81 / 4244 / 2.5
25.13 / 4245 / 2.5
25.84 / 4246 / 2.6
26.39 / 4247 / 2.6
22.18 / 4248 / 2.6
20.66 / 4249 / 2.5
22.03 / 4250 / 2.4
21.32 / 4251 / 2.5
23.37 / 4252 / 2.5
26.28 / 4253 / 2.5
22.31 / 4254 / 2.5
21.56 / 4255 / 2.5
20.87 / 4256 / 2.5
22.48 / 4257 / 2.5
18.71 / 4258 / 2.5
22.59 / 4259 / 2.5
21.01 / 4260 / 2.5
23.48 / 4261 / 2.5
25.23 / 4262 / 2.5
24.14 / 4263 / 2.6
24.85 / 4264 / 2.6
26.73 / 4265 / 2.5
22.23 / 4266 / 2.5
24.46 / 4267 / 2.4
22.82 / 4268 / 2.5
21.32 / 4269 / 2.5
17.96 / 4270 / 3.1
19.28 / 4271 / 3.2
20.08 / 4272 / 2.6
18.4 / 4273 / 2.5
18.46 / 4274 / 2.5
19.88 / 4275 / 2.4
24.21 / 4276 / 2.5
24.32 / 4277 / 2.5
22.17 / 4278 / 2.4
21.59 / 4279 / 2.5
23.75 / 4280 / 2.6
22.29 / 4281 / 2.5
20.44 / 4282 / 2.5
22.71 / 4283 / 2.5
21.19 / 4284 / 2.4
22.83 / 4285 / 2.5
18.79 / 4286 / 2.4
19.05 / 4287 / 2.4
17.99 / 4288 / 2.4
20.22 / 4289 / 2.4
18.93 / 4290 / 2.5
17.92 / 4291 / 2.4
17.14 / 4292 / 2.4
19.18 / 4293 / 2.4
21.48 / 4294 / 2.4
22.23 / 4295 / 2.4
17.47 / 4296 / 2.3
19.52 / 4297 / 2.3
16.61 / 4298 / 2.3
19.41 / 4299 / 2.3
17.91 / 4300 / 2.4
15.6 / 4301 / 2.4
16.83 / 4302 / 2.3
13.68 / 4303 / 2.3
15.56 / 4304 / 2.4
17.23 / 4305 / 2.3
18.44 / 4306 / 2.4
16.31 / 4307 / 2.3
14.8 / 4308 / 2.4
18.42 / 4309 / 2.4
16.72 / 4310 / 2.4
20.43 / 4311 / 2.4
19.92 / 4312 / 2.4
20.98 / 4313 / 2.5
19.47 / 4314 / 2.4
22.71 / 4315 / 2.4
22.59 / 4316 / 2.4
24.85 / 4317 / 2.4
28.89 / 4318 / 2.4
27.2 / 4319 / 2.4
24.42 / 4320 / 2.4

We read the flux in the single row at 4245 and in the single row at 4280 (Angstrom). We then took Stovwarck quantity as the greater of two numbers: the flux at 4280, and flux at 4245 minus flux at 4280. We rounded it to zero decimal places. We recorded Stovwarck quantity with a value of 24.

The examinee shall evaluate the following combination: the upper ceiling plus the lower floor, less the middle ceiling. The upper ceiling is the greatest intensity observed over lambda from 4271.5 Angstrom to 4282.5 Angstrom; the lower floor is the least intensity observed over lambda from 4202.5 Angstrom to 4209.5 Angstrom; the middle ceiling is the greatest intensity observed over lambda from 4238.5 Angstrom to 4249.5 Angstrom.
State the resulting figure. 17.0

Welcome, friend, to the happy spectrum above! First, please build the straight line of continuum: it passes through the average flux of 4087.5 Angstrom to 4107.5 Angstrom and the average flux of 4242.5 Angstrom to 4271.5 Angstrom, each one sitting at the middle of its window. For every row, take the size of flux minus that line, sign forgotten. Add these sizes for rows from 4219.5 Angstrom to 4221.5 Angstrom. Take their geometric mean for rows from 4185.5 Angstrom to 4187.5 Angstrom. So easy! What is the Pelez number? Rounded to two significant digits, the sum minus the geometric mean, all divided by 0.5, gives 11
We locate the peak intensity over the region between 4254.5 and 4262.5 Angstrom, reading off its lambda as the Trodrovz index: 4262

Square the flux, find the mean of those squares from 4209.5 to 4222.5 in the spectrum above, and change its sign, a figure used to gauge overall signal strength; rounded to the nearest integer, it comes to -566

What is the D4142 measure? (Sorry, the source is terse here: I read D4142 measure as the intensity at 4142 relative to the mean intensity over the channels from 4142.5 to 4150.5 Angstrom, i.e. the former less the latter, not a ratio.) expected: -1.3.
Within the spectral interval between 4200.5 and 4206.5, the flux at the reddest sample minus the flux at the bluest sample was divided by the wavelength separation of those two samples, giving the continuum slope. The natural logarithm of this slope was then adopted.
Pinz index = -5.5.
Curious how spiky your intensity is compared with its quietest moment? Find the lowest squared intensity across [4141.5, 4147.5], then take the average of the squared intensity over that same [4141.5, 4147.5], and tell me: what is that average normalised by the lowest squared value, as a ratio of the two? 1.66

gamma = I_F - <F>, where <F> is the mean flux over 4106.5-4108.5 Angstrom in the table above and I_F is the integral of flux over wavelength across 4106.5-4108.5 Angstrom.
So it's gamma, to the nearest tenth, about 20.4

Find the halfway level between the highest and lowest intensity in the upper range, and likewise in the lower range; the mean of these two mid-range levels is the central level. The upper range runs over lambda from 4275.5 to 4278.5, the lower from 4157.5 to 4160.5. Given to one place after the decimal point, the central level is 22.9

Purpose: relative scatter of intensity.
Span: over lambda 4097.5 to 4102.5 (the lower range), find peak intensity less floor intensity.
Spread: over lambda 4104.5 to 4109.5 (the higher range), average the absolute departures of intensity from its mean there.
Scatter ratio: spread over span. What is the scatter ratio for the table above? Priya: 0.27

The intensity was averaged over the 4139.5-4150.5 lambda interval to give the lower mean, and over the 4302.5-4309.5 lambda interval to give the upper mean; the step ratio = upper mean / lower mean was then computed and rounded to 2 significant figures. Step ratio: 0.80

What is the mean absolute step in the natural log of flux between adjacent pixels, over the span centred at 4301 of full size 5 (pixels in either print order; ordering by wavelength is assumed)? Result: 0.13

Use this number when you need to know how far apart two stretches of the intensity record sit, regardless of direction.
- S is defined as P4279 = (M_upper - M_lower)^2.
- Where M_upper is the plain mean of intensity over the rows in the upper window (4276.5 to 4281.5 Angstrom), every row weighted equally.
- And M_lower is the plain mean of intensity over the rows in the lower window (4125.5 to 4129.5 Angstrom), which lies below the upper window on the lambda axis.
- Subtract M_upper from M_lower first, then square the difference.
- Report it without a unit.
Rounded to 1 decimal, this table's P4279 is 2.7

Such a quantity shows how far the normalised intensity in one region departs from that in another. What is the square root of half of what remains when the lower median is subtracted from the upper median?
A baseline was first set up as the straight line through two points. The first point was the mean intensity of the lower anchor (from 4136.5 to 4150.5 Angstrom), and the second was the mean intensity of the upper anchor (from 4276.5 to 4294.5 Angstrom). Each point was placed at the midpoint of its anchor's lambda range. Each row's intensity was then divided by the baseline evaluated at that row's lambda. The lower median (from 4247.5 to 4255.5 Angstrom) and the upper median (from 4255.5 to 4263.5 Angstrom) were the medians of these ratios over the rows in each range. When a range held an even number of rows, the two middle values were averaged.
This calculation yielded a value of 0.10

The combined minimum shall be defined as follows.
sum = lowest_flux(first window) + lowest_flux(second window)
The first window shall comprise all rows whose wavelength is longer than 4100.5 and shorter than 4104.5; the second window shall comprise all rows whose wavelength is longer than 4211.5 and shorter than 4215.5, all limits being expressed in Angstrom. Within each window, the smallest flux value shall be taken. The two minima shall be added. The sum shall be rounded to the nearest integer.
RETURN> 40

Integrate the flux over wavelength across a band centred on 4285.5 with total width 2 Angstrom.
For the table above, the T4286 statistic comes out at 42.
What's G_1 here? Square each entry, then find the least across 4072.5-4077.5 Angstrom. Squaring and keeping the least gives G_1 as 438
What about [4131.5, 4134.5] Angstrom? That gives 279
